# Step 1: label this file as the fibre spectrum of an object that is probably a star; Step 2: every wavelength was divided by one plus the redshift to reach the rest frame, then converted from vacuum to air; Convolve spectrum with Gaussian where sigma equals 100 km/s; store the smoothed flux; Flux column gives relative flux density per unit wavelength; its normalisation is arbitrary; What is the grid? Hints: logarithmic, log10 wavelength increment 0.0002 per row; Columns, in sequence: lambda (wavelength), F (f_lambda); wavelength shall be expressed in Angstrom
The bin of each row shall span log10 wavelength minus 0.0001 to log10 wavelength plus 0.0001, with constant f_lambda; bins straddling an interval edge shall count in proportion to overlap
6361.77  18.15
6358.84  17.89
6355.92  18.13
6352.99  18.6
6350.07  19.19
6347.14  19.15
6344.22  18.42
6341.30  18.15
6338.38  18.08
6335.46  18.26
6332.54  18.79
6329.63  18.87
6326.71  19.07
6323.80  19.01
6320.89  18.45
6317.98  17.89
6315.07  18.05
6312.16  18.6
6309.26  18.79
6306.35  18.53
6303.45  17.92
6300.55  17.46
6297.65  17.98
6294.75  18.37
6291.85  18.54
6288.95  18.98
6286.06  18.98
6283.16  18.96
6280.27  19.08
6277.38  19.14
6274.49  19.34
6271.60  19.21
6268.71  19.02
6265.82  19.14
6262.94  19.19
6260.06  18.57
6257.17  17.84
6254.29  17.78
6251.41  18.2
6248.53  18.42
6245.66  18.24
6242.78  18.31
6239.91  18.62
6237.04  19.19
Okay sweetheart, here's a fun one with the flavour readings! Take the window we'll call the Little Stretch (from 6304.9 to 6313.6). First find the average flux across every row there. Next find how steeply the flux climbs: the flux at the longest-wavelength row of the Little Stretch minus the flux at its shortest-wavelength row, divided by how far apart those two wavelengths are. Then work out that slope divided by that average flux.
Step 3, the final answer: 0.001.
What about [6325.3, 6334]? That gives -0.003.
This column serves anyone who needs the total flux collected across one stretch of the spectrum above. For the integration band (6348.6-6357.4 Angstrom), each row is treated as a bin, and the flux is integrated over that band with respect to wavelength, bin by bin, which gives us 164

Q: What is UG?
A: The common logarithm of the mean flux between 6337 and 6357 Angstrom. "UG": 1.27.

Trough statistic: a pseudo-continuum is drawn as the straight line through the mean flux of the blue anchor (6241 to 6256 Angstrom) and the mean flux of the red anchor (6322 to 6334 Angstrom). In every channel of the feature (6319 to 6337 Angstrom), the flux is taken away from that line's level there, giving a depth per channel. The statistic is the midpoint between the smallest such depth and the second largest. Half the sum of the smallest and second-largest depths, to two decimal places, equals 0.13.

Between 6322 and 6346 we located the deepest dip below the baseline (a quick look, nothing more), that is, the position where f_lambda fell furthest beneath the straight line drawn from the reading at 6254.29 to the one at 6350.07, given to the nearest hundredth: 6338.38 Angstrom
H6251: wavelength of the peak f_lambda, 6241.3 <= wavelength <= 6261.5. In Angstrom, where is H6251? 6260.06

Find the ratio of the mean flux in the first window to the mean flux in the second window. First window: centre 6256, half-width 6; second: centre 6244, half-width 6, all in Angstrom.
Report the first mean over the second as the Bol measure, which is 0.984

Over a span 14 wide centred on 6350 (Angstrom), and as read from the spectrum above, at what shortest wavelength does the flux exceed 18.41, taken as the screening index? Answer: 6344.22 Angstrom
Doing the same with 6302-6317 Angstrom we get 6306.35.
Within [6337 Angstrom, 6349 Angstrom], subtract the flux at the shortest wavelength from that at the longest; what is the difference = 1.1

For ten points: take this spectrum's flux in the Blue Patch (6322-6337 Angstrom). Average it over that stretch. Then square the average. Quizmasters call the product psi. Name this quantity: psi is 353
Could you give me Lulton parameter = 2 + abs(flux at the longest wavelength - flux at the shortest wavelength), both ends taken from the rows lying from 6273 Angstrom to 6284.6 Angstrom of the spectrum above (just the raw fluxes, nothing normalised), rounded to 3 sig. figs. 2.38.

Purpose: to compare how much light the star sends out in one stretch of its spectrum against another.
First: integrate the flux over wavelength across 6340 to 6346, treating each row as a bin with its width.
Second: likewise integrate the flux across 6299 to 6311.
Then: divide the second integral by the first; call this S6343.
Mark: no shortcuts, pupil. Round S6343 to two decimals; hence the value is 1.98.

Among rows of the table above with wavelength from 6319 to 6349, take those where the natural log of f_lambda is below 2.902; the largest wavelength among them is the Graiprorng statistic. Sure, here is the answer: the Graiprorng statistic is 6341.30 Angstrom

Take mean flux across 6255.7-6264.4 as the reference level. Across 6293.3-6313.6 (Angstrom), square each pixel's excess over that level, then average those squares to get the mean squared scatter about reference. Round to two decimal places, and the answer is 0.28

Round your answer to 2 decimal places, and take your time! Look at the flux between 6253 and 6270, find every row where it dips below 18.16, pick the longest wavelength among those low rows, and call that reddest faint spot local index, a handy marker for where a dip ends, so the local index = 6257.17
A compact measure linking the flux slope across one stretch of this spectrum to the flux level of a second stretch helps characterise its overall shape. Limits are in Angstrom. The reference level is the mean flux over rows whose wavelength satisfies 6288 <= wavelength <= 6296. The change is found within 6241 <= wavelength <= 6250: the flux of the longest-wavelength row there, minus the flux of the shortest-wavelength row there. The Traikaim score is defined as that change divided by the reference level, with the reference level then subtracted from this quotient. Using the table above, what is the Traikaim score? -18.6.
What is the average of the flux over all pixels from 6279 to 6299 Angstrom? 18.7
